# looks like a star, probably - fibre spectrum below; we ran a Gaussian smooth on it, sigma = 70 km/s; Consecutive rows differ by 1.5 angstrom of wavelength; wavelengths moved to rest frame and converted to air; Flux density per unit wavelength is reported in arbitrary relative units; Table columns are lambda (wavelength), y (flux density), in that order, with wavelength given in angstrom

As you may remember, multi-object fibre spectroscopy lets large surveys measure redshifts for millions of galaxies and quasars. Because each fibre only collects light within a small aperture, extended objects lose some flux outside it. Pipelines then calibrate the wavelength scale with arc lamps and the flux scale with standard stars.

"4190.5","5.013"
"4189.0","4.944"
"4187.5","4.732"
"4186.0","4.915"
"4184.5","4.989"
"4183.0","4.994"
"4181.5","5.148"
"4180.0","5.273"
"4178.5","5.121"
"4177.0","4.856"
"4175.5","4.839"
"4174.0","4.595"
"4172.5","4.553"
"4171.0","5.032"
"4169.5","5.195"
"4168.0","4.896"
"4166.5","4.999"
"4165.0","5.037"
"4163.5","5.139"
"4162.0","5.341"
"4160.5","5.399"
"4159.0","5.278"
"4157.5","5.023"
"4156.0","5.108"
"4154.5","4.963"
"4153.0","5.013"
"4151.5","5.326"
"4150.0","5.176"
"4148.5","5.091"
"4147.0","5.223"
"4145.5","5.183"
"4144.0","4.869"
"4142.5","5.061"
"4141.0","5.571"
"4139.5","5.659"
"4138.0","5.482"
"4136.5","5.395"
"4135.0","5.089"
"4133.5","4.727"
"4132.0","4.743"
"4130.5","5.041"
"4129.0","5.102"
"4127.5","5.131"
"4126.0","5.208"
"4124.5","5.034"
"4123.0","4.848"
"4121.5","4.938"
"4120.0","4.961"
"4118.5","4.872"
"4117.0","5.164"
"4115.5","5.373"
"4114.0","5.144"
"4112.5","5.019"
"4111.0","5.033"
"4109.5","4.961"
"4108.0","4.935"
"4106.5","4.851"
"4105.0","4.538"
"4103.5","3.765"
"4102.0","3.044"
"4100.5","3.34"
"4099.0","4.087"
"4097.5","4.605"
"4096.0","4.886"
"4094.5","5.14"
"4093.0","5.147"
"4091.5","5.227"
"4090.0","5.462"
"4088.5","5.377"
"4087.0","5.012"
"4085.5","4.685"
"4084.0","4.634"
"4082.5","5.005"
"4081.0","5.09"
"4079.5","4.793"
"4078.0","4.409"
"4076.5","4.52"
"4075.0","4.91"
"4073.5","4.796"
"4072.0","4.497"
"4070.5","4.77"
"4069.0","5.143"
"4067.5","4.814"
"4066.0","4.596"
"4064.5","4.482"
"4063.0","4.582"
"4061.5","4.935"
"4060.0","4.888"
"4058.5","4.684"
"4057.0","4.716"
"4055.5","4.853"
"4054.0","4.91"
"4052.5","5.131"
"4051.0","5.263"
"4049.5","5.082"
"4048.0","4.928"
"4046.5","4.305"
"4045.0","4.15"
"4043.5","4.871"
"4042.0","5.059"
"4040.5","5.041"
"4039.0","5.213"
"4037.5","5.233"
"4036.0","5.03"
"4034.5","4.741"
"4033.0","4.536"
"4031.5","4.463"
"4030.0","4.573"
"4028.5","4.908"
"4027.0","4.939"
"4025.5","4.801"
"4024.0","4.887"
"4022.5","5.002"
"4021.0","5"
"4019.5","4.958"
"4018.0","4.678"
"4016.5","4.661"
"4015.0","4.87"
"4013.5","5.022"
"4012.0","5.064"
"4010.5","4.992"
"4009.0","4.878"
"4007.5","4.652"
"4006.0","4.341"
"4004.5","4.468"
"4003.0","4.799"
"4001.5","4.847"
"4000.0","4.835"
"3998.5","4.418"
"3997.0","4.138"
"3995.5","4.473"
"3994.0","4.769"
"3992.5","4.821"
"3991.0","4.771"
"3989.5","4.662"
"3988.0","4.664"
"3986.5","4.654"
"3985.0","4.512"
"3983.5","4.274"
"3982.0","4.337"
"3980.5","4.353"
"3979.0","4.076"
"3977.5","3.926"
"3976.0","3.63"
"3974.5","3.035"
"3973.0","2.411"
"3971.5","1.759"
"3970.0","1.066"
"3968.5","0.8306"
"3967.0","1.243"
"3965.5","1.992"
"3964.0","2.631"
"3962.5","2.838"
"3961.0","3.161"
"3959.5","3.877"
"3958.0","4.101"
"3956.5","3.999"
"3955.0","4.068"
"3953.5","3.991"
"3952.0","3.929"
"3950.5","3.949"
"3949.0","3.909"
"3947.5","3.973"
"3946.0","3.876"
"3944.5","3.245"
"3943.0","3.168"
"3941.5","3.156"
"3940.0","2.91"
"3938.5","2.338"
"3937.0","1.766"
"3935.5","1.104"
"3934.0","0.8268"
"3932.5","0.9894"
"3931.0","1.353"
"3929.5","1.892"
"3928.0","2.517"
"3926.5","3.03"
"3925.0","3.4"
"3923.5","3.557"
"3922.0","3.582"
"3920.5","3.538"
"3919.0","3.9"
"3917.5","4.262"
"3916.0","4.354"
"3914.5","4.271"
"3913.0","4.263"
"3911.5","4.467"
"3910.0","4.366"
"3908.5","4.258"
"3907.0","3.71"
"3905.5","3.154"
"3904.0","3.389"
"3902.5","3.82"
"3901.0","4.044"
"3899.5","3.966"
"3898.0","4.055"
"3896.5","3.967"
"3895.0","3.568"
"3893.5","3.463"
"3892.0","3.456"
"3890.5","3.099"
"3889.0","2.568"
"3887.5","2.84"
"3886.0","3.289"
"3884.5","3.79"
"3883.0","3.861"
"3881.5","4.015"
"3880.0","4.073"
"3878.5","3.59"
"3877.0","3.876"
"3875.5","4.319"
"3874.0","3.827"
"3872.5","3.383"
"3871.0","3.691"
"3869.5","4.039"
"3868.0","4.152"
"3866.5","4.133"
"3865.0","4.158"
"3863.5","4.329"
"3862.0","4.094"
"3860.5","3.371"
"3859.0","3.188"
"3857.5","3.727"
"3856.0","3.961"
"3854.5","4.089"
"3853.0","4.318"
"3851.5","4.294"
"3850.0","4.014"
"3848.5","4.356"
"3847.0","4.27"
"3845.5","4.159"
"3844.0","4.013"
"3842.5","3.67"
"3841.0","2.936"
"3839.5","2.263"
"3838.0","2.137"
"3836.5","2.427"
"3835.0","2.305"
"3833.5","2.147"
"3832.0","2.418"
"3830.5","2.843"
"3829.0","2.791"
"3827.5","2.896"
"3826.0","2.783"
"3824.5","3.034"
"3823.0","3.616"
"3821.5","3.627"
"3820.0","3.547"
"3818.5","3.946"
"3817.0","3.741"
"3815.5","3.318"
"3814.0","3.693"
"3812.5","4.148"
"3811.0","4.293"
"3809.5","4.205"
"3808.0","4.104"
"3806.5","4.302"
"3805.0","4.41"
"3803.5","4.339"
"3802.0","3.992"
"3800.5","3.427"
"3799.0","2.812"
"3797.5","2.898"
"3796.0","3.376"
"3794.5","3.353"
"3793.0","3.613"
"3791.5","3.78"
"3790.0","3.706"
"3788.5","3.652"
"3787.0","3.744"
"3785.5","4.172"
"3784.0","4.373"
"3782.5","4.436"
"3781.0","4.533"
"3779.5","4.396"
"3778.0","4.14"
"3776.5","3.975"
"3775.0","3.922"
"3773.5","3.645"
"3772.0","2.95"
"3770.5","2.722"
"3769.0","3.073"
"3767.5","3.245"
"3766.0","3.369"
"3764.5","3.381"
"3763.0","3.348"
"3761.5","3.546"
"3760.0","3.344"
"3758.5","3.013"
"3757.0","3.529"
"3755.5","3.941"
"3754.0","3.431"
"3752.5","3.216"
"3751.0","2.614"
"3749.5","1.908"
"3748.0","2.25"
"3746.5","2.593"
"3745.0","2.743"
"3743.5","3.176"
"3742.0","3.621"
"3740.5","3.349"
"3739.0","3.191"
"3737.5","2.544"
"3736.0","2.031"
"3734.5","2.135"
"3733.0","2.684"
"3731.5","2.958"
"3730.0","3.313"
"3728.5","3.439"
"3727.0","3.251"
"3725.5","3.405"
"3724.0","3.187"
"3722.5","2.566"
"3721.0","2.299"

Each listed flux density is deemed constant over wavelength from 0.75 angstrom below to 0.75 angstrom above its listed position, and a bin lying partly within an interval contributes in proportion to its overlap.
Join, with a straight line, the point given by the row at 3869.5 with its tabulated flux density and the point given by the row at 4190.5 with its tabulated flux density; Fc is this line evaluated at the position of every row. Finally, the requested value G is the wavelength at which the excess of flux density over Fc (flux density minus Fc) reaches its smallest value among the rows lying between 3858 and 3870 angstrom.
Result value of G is 3859.0 angstrom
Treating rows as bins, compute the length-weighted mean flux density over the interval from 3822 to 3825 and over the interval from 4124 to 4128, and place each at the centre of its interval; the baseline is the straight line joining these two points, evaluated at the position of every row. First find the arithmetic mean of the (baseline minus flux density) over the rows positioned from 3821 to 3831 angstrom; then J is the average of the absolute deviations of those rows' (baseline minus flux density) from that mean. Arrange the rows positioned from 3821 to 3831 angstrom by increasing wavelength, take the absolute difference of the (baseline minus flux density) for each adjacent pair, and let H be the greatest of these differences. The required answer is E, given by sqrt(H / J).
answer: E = 1.36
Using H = 0.59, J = 0.32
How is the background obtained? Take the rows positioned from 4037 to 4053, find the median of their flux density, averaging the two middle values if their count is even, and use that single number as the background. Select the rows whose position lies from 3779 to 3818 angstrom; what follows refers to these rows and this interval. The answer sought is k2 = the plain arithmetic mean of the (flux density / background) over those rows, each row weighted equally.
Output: 0.77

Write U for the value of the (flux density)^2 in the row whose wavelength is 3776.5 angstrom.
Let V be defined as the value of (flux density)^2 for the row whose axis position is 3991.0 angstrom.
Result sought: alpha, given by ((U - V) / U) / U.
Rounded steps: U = 15.8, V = 23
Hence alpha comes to -0.03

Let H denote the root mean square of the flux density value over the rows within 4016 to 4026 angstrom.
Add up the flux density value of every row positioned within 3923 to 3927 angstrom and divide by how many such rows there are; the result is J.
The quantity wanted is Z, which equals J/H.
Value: 0.69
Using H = 4.86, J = 3.3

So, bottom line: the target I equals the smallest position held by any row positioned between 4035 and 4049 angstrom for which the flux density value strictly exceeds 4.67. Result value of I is 4036.0 angstrom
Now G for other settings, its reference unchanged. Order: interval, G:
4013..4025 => 4016.5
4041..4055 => 4045.0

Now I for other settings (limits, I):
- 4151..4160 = 4151.5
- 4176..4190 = 4177.0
